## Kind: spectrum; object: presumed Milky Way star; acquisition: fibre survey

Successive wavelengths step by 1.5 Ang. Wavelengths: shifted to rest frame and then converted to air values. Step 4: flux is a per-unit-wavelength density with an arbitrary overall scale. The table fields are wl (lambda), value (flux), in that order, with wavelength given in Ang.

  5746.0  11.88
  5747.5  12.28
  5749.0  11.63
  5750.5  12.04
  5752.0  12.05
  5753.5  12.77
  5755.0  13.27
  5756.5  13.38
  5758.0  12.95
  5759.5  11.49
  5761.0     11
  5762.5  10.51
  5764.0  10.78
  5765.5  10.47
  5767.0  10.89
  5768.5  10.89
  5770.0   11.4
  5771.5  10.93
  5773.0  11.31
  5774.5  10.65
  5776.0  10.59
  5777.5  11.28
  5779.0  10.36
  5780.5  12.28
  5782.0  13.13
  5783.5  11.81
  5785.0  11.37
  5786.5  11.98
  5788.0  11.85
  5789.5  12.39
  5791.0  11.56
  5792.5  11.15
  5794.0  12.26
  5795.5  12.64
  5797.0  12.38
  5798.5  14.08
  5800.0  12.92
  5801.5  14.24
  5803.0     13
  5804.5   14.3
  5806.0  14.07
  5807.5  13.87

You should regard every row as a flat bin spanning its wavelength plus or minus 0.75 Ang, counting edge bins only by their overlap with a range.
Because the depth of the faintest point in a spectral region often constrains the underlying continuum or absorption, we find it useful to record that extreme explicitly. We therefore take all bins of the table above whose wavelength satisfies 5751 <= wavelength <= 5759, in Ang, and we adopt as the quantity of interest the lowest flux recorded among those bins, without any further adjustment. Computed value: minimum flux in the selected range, 12.05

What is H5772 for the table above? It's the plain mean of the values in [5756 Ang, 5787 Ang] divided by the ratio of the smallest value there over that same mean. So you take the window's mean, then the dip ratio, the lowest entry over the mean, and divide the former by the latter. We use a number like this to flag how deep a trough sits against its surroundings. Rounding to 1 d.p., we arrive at 12.5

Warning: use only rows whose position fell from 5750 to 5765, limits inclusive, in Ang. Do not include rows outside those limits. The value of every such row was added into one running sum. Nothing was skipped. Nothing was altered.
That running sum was 120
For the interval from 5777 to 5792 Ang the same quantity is 118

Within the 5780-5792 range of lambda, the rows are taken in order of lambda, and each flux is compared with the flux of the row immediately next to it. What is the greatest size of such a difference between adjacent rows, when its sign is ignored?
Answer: 1.3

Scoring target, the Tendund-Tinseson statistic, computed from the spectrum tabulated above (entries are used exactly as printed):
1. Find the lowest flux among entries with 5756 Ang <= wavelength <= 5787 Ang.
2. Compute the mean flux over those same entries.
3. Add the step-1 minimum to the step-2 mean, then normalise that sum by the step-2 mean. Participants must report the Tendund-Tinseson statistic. 1.91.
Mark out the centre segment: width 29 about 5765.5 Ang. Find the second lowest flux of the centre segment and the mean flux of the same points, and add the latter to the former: 21.9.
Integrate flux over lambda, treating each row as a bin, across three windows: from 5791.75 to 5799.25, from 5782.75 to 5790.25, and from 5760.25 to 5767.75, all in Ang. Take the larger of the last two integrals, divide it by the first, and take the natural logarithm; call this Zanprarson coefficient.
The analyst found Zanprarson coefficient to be -0.05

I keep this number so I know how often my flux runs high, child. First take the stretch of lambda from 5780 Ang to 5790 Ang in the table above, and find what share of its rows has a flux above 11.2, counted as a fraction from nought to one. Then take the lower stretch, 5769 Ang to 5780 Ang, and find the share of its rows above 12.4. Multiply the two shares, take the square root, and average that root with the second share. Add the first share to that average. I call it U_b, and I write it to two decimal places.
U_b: 1.00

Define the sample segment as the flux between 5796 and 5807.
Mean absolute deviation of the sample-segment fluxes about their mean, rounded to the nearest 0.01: 0.69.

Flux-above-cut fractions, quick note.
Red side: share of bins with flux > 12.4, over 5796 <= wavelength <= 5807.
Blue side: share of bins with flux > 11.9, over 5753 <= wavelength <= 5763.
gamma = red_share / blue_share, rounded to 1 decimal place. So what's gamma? 1.5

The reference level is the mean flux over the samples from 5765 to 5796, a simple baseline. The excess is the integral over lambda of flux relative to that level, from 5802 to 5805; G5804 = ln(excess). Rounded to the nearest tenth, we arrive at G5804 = 1.9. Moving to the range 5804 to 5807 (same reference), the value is 2.1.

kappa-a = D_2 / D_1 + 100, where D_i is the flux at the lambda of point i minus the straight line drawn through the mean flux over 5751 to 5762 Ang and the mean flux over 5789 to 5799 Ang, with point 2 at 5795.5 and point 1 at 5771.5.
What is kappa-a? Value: 99.8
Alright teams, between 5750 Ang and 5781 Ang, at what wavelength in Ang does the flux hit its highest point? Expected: 5756.5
